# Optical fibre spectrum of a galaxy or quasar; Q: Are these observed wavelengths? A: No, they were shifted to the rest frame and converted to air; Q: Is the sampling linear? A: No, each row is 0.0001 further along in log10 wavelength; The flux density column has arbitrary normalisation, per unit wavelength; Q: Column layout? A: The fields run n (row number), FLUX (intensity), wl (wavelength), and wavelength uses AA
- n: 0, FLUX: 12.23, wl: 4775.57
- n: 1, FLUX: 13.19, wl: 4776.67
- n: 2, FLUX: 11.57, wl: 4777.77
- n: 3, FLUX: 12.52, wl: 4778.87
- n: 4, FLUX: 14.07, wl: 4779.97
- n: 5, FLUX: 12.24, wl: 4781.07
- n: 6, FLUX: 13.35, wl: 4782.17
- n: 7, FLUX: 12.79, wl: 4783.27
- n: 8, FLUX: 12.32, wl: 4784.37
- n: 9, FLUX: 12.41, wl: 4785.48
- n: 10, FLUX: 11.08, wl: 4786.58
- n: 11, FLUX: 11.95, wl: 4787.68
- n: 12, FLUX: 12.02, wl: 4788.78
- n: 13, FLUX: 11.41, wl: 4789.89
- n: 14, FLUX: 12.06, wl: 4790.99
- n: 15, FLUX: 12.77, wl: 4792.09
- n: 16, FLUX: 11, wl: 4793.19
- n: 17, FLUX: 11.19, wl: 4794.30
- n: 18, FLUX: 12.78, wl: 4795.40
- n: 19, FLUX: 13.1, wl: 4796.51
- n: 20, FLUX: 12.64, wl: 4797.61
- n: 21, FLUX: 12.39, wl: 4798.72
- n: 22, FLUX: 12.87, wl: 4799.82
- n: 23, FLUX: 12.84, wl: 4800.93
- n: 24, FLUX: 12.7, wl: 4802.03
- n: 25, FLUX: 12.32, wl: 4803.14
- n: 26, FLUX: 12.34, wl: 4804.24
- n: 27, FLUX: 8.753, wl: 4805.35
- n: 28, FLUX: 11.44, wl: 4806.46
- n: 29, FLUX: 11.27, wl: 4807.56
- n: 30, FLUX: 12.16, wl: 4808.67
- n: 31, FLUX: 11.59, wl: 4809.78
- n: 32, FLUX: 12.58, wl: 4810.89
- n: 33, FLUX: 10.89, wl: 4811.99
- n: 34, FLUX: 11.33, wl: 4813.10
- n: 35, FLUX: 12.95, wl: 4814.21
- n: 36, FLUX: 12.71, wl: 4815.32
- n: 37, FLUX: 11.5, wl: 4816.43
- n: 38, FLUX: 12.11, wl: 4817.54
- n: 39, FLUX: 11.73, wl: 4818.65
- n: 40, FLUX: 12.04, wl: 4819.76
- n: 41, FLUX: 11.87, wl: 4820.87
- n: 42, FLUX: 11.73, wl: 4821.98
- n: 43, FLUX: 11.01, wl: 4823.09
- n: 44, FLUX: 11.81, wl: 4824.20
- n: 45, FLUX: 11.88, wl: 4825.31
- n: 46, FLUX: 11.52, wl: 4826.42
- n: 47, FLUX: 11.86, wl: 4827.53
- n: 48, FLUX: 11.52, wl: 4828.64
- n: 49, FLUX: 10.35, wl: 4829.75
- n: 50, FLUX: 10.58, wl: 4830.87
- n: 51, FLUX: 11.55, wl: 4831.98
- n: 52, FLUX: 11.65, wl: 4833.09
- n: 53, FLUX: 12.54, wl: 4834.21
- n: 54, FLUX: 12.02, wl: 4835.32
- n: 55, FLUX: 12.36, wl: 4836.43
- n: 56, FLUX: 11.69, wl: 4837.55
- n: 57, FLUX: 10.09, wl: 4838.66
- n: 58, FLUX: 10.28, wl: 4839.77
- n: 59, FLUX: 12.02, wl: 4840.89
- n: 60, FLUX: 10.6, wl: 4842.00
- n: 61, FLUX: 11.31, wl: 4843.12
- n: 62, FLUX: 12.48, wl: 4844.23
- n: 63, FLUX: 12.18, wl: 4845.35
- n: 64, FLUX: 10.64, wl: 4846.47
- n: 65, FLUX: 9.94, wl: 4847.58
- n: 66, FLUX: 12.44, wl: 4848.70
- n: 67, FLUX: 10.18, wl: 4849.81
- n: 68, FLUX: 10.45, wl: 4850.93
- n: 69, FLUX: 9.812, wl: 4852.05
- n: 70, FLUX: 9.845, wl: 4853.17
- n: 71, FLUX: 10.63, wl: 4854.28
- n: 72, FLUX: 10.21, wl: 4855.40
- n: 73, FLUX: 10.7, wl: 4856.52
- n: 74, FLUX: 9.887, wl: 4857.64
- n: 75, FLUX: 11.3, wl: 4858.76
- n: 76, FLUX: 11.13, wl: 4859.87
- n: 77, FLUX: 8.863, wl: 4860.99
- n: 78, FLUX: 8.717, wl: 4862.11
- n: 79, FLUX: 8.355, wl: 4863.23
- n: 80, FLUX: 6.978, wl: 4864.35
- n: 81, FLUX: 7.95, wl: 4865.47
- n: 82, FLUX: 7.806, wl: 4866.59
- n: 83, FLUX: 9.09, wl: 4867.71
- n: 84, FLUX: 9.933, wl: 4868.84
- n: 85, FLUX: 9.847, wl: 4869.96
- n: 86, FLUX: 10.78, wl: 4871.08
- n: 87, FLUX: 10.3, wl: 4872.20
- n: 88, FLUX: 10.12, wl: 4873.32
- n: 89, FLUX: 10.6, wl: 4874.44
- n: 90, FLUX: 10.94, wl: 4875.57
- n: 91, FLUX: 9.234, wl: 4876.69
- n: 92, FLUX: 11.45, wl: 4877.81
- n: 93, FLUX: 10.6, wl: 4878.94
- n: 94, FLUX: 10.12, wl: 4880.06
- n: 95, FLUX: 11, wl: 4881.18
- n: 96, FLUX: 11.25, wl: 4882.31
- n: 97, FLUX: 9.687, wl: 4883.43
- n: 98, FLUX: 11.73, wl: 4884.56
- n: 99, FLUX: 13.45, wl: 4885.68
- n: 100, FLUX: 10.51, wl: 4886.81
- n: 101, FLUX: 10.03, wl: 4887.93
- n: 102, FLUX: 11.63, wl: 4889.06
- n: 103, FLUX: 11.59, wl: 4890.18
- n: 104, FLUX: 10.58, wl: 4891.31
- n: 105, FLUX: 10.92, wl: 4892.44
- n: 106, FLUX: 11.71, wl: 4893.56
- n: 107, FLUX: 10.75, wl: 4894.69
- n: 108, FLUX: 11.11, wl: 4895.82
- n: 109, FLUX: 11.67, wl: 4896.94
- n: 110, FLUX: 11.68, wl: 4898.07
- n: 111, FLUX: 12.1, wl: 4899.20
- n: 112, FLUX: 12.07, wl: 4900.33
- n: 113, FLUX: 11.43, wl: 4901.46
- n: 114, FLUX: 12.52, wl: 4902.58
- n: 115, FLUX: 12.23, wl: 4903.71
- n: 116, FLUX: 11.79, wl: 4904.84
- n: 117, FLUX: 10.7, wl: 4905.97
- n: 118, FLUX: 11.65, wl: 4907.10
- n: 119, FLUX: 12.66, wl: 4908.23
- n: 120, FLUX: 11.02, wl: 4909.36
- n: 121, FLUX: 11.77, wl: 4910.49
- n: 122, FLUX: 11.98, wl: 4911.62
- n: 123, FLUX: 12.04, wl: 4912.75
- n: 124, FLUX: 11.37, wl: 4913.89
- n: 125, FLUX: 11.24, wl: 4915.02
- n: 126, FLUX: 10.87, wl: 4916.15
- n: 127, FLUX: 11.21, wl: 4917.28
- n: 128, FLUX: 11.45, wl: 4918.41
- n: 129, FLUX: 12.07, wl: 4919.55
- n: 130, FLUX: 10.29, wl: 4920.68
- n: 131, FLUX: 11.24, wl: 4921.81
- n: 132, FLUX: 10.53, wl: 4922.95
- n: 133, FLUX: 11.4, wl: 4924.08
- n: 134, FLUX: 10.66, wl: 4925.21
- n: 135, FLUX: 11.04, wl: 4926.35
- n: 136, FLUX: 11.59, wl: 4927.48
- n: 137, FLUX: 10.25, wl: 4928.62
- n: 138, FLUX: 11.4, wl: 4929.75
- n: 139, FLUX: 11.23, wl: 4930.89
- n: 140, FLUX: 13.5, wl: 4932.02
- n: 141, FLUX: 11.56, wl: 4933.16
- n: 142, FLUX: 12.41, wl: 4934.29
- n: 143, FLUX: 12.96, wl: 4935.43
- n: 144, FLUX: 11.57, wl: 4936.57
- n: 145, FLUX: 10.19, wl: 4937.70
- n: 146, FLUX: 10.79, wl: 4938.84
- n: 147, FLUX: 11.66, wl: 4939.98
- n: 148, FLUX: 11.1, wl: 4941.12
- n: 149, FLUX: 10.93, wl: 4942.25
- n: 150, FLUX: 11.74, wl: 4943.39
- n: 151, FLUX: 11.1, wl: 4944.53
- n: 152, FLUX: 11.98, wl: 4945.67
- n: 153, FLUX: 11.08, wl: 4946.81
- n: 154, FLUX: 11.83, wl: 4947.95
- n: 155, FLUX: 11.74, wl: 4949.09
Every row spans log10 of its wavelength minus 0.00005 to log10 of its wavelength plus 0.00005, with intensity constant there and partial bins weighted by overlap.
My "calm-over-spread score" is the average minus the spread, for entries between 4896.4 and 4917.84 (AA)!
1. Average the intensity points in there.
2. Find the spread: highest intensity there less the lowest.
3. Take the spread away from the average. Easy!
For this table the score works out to 9.7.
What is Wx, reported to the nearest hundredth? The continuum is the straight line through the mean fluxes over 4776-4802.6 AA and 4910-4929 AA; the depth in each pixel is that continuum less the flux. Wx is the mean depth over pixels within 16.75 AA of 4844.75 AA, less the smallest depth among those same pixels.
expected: 1.50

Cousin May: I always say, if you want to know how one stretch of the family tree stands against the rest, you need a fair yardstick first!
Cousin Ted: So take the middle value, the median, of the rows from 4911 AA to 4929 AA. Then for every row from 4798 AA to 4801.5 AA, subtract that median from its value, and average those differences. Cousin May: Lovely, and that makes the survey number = 1.46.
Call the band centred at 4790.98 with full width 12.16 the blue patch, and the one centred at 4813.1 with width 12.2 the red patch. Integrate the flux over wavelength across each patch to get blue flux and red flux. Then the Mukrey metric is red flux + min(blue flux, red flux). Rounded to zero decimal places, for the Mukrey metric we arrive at 290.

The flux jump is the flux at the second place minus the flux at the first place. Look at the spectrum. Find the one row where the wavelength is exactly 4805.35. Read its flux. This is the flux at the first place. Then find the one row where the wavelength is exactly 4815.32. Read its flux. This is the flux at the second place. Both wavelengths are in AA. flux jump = 4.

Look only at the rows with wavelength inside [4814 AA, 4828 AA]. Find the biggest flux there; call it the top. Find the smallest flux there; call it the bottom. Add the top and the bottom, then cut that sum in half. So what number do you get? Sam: 12.0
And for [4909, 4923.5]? 11.2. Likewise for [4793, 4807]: 10.9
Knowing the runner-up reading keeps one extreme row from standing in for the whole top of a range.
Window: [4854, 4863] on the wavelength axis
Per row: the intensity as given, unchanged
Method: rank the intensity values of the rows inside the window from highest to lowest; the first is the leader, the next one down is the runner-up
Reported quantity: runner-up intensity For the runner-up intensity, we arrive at 11.13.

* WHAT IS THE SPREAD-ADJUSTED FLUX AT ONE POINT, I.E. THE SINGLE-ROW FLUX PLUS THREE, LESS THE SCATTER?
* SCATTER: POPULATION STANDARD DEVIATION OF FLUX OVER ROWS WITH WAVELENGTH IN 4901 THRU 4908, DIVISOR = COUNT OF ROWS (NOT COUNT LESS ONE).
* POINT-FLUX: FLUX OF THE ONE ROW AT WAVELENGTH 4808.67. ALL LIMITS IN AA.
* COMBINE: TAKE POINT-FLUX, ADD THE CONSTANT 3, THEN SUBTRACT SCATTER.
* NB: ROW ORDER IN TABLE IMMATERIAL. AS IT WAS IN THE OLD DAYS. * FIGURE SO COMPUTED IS 14.6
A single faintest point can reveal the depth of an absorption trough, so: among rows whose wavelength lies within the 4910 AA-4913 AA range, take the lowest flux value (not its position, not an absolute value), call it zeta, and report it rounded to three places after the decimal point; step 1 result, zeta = 11.770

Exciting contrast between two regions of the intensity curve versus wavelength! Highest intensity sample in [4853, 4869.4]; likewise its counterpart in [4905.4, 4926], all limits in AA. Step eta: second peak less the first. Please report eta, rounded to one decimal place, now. 1.4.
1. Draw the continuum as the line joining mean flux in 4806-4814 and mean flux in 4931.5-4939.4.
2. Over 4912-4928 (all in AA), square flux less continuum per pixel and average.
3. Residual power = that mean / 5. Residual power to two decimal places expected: 0.12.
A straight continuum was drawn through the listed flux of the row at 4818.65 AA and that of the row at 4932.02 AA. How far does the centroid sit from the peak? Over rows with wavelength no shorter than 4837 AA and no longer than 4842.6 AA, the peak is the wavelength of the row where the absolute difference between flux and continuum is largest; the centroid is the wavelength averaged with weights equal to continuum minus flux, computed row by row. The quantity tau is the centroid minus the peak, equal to 1.2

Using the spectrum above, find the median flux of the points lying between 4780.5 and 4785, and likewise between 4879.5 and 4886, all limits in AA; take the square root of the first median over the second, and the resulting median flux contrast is 1.06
